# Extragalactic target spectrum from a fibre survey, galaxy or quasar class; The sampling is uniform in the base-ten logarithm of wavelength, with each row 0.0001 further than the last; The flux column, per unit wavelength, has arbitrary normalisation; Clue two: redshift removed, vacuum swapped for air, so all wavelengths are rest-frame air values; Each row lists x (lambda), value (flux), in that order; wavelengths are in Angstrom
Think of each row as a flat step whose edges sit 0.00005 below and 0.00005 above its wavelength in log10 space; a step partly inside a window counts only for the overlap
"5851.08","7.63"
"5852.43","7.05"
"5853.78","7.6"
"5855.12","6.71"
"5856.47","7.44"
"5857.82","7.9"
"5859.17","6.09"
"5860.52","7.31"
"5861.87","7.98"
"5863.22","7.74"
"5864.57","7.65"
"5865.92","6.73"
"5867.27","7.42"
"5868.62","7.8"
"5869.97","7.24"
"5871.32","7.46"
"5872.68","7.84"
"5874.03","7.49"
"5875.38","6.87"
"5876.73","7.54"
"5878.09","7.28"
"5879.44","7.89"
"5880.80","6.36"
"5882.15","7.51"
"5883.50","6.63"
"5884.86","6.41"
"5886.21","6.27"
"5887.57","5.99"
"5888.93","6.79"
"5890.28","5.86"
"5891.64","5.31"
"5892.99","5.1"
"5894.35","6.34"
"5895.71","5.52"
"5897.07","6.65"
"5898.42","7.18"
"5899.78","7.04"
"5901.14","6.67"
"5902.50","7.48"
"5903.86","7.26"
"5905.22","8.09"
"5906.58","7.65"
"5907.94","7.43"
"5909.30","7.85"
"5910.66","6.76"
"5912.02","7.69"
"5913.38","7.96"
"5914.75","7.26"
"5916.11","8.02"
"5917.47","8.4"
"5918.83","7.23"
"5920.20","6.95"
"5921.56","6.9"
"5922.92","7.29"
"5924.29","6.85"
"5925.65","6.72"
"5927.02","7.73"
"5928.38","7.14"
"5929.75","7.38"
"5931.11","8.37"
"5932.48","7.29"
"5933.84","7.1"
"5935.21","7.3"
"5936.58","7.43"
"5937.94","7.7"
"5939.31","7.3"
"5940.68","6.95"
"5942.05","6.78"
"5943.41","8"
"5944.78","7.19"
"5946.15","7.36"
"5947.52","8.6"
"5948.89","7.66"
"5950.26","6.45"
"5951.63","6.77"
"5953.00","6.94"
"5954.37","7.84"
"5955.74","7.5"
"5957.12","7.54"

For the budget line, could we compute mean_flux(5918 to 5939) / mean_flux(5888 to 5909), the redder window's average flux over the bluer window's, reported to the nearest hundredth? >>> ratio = 1.09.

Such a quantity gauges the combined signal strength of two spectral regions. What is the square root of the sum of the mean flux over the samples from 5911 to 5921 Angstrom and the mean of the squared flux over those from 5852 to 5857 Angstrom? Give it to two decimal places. 7.72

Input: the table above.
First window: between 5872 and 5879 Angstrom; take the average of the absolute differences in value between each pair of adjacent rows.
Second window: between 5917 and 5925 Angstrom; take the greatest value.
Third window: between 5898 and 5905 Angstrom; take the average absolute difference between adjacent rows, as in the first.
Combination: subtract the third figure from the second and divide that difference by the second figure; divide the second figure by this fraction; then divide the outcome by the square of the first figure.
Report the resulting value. 39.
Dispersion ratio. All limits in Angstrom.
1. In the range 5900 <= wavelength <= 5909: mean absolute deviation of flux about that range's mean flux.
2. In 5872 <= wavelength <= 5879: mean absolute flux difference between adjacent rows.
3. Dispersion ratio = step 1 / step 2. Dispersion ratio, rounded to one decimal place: 0.7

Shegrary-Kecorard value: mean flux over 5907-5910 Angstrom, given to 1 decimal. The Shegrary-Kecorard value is 7.6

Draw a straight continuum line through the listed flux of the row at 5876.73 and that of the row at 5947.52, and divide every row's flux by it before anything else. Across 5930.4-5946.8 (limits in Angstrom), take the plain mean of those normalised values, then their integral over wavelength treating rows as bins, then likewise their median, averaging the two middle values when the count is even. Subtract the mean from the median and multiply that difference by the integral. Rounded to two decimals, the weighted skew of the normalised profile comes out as -0.14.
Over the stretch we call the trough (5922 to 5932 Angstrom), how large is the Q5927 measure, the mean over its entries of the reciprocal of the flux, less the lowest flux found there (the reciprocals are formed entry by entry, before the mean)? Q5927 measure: -6.58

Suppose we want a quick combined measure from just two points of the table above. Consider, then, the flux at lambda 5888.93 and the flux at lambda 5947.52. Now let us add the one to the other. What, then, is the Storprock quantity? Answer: 15.4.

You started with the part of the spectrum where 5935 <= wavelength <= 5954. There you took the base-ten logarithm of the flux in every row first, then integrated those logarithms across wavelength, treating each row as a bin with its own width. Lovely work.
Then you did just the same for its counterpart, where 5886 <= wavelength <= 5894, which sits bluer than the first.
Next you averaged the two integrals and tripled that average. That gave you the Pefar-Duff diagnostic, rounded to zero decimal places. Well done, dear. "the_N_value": 34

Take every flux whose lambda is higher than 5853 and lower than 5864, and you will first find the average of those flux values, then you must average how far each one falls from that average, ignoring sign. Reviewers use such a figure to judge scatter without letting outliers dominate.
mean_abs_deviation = 0.48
